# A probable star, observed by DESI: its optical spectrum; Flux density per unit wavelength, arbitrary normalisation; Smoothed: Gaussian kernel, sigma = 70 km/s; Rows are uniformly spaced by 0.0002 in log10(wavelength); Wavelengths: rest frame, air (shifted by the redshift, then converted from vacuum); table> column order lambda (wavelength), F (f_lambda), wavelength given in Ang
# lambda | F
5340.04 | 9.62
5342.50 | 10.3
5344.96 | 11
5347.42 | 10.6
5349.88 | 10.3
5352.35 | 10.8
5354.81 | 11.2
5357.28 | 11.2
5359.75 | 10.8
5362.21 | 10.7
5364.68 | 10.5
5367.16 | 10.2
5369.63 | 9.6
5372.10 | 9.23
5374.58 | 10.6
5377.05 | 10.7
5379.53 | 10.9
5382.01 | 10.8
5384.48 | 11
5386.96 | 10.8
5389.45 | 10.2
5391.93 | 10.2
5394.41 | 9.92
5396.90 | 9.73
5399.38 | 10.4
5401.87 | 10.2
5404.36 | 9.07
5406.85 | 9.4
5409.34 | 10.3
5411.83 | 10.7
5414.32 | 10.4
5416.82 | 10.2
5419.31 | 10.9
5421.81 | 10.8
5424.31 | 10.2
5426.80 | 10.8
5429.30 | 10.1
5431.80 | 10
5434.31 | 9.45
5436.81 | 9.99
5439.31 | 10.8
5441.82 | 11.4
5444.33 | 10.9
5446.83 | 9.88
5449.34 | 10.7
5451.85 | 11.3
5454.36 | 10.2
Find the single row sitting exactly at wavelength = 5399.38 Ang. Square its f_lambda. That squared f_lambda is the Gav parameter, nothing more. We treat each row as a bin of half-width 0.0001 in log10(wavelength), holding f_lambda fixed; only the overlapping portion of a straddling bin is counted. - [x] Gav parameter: 108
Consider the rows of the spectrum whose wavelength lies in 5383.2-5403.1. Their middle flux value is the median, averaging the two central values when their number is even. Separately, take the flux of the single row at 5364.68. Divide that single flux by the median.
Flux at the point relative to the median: 1.03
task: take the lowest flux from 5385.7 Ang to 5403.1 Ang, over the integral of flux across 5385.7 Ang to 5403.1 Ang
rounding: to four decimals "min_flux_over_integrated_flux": 0.0548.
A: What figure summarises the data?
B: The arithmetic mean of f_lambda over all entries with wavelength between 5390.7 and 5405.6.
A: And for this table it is 9.9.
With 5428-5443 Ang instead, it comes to 10.3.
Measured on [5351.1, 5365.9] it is 10.9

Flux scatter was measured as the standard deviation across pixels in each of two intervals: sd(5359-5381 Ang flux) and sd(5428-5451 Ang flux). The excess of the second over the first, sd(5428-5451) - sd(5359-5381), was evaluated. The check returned 0.04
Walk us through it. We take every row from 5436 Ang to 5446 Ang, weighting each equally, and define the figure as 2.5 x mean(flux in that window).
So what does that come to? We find 26.9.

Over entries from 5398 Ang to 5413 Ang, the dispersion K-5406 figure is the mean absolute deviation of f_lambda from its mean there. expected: 0.52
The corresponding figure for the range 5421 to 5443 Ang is 0.49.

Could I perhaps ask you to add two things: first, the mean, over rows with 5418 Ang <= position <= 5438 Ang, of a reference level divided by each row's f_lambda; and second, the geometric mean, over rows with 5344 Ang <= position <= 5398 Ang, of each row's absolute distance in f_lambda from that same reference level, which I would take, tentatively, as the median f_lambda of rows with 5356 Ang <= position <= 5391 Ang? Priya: 1.04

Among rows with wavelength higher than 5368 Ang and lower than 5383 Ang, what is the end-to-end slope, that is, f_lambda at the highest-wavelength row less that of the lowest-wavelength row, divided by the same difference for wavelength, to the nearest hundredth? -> 0.10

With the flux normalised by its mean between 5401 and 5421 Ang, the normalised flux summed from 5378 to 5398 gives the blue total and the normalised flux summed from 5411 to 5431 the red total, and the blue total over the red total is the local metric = 0.99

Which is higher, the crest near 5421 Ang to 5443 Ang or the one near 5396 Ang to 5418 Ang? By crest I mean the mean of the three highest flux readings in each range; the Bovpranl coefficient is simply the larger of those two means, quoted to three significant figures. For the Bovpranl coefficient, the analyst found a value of 11.0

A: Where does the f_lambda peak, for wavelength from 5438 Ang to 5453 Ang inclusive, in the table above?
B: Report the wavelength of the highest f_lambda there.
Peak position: 5441.82 Ang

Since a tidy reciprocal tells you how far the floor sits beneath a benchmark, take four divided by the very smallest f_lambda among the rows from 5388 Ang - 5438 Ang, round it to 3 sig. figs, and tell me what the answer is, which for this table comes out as 0.441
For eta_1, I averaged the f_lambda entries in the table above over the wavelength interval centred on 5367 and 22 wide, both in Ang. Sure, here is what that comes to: 10.4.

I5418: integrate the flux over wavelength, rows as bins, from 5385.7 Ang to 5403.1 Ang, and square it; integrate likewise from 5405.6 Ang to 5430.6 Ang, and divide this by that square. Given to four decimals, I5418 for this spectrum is 0.0082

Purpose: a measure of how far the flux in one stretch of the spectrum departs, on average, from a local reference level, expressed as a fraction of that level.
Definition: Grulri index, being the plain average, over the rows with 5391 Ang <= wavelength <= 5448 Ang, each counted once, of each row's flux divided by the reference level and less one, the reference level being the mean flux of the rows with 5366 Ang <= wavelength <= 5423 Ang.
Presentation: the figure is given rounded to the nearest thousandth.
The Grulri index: -0.002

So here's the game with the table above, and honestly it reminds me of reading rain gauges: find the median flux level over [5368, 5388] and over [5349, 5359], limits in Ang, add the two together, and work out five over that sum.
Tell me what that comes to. 0.230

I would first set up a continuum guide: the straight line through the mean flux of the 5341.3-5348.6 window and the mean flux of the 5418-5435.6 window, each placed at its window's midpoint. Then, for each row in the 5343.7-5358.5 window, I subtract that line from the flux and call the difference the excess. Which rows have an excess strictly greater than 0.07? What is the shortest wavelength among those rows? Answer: 5344.96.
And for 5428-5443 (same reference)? 5439.31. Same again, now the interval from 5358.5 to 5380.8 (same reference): 5359.75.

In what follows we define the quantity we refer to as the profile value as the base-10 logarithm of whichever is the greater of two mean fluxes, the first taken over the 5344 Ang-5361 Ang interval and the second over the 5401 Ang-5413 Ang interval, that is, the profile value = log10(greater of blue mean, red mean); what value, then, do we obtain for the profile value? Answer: 1.04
